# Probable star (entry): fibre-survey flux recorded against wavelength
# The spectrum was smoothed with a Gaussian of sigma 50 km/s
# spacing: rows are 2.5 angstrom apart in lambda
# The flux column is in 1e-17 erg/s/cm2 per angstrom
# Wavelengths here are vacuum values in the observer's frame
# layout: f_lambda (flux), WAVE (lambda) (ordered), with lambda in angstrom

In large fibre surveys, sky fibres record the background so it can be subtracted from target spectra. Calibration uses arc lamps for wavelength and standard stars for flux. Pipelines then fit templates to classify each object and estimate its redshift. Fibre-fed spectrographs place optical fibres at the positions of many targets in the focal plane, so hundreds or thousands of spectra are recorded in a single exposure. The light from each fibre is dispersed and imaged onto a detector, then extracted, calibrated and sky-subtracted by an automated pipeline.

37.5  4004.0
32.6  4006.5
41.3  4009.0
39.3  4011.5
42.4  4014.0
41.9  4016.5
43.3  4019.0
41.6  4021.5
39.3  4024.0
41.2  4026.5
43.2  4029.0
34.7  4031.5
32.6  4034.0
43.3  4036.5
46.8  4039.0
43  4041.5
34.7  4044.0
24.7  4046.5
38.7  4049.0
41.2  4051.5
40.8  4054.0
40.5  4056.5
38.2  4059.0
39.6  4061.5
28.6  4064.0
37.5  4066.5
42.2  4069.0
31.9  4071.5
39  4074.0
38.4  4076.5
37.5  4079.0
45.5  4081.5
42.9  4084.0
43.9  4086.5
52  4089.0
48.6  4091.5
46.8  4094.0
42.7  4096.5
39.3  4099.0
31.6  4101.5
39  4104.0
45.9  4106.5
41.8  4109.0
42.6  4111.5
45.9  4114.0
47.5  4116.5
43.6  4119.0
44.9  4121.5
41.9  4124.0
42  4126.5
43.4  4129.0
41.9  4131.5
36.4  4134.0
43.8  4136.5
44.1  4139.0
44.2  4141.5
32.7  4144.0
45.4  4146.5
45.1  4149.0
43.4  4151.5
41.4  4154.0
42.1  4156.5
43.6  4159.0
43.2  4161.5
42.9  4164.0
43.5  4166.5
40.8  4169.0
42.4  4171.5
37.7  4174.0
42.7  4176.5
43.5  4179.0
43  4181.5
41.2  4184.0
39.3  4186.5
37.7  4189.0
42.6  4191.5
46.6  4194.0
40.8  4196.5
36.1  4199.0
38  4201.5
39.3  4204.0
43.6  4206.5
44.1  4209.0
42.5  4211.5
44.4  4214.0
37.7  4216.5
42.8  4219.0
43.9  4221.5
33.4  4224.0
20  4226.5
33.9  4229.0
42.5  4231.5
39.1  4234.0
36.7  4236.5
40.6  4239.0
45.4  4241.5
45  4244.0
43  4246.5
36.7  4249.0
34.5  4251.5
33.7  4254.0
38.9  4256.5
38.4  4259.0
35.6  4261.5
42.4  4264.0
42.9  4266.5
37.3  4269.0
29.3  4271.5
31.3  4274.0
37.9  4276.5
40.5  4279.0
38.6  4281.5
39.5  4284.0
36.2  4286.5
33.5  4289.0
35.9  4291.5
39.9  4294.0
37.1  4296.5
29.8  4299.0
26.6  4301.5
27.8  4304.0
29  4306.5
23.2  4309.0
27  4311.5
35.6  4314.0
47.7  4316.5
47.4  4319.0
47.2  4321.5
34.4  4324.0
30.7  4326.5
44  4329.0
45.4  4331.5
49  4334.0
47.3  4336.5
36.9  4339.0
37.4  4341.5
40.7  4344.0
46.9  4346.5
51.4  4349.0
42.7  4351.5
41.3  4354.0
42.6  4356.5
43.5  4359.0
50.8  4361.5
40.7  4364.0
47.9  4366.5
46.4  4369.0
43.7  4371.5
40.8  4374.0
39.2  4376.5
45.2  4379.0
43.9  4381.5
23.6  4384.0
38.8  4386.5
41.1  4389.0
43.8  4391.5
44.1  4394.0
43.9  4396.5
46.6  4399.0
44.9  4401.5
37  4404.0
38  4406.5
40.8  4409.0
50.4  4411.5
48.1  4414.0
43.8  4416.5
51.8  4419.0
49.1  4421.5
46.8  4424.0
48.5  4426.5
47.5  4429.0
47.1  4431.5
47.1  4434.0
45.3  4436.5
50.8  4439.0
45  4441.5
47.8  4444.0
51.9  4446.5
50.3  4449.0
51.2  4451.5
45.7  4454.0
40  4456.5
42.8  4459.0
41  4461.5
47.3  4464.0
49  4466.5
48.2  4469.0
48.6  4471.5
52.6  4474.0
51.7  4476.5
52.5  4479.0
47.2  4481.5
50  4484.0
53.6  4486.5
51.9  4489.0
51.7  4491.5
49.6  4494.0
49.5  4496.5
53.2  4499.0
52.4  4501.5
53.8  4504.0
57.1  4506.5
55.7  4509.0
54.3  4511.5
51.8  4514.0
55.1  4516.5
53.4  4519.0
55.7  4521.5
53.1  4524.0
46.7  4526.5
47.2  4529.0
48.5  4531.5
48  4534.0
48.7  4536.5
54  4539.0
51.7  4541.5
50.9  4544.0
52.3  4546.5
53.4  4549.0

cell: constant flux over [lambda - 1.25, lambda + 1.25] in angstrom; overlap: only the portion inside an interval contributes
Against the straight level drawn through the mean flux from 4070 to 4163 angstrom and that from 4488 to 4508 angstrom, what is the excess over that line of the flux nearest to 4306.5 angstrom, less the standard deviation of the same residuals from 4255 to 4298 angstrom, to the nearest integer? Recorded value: -22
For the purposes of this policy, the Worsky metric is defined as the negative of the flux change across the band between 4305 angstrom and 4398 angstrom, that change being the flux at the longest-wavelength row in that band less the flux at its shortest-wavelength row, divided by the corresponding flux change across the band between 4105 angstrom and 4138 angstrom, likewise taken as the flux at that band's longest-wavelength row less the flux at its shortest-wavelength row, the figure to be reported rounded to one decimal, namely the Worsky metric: 7.1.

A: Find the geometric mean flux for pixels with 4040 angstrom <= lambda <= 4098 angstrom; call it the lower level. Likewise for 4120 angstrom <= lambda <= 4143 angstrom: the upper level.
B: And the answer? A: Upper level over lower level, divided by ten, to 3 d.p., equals 0.108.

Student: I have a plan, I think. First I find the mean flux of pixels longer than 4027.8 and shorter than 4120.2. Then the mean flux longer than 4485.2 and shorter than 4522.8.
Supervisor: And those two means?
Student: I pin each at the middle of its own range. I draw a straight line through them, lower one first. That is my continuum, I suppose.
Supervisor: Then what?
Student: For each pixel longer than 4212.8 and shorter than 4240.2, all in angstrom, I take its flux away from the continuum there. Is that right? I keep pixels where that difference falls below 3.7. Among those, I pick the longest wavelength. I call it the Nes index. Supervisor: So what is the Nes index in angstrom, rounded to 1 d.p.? 4231.5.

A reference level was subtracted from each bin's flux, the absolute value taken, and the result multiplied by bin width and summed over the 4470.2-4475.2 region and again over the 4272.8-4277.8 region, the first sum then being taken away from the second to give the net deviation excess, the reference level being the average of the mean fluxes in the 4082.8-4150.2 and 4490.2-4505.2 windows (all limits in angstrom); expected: 47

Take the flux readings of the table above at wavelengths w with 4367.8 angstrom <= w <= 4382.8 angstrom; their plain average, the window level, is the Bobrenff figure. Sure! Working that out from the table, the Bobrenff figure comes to 43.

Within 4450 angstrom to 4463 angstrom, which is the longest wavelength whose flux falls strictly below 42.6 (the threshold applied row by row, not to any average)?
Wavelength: 4461.5 angstrom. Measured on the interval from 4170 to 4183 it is 4174.0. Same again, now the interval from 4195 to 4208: 4204.0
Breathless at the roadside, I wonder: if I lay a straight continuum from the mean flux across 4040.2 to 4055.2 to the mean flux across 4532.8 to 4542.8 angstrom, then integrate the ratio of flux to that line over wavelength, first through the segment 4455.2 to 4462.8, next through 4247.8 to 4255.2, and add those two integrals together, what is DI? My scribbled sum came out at 12.5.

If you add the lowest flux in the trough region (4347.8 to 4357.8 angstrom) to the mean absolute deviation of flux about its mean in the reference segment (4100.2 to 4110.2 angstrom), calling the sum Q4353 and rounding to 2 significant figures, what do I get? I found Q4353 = 46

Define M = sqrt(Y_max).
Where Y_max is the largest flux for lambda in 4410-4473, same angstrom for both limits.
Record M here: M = 7.20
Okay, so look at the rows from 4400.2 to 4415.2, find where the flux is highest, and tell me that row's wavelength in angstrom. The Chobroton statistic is 4411.5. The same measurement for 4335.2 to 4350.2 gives 4349.0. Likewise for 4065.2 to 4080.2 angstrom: 4069.0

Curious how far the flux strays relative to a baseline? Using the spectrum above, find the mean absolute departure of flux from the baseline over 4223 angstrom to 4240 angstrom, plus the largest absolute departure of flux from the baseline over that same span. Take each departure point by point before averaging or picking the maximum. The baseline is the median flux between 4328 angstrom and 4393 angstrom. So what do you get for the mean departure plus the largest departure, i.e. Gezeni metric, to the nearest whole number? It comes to 32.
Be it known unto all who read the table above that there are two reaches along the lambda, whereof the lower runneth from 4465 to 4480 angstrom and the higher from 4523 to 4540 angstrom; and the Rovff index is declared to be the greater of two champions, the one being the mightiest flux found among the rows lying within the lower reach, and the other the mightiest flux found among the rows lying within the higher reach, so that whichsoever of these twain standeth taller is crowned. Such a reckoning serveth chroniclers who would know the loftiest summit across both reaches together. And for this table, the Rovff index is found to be 54.0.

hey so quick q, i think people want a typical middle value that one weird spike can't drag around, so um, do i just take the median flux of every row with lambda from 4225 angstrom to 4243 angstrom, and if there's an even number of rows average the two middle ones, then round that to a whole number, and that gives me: 39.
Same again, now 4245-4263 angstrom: 37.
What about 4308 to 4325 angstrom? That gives 36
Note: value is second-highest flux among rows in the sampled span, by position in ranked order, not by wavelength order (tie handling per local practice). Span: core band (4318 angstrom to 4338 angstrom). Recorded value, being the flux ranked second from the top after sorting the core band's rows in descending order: 47.4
